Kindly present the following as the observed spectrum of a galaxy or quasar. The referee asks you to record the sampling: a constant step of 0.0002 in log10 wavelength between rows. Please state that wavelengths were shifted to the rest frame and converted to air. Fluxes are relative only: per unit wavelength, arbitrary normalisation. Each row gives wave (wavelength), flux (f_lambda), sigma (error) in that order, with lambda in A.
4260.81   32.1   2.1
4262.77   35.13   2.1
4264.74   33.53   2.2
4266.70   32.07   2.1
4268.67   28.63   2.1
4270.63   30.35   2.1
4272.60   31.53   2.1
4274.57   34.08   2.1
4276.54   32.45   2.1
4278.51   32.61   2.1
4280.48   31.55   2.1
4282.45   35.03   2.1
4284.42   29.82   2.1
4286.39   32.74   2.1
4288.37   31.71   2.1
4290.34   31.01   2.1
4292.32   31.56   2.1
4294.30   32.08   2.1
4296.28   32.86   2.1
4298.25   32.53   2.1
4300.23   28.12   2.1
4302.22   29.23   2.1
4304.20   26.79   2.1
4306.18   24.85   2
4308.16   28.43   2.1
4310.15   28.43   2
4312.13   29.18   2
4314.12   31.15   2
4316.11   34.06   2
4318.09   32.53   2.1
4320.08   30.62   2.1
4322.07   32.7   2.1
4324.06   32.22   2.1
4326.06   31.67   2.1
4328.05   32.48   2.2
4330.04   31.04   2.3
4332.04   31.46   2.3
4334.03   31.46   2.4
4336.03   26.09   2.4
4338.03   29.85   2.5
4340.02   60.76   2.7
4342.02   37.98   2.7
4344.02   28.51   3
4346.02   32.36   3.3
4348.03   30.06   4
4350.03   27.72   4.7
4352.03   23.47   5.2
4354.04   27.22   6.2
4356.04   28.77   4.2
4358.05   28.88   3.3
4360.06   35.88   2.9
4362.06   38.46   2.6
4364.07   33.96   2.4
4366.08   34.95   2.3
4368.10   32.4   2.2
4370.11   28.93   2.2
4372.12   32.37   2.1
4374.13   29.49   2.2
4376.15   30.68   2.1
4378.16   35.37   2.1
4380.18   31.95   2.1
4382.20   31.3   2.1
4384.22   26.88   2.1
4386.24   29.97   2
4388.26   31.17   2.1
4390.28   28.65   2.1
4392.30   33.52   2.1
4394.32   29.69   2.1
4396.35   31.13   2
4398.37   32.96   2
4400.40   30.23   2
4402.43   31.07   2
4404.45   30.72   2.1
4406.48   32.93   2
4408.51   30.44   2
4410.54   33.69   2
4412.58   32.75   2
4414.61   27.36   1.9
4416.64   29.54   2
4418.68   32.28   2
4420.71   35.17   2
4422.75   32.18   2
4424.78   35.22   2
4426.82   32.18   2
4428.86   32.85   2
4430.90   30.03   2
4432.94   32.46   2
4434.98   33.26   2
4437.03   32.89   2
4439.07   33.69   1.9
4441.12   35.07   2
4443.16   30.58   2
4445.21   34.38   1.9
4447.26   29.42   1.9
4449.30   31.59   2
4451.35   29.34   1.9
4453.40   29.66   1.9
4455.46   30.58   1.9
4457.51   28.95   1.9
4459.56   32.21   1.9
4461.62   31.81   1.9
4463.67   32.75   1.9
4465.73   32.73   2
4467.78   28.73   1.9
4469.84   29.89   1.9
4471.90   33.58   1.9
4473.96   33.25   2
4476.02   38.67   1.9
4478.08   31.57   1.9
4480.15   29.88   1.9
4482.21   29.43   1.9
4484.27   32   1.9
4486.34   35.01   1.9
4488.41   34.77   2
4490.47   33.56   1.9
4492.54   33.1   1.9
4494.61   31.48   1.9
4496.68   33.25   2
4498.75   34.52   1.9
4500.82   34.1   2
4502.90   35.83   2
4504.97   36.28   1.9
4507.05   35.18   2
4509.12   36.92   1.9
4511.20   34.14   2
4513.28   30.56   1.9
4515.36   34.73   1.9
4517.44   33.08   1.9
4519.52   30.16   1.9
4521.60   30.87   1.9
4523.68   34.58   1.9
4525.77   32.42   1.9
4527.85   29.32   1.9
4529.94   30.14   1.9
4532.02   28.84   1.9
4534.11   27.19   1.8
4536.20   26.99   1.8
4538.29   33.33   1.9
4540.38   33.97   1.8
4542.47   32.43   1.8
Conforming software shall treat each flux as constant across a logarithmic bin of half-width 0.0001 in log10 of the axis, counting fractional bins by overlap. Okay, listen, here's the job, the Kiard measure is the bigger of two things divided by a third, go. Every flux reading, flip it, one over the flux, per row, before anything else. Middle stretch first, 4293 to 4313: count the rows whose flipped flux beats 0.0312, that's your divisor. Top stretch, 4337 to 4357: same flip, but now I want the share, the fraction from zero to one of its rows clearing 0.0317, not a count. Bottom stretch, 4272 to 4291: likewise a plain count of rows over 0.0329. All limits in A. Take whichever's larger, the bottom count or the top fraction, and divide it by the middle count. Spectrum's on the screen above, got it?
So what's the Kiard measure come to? 0.14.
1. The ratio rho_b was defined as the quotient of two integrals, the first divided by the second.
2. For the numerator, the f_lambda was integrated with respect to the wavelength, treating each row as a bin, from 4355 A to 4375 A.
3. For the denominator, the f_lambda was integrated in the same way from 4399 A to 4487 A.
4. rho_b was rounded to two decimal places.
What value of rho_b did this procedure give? 0.23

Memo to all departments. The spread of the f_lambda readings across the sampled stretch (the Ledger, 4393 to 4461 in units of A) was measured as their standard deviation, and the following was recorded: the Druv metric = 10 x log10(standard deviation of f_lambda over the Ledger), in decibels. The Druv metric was 2.9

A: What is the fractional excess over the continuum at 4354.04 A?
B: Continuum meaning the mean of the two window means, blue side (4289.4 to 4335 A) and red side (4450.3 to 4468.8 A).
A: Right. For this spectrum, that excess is -0.11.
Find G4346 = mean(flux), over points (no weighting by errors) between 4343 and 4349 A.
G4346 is 30.3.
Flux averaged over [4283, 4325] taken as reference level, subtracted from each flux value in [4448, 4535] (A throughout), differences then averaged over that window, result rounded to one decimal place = 1.7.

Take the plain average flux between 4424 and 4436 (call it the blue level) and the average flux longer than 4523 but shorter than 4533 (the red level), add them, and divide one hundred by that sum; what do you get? 1.57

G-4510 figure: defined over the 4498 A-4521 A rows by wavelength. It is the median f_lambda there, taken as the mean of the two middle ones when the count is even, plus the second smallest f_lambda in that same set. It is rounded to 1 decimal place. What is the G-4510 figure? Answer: 65.1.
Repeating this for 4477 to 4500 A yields 63.0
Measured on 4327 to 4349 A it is 60.0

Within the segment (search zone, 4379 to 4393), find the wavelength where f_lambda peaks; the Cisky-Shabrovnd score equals 4392.30 A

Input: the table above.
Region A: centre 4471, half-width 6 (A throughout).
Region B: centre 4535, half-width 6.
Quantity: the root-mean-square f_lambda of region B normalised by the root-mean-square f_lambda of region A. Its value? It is 0.92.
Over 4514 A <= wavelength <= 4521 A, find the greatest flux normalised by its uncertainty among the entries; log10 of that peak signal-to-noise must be 1.26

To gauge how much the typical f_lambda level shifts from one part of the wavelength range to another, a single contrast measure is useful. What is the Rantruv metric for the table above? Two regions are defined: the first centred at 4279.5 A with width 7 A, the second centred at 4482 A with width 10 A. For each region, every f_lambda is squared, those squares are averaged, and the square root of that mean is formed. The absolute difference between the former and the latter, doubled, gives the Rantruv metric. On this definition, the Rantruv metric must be 2.6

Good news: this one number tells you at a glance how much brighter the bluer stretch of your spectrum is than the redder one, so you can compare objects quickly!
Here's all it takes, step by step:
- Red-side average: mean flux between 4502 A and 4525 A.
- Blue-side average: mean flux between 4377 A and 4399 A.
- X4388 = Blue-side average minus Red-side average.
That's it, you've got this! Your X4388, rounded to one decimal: -2.7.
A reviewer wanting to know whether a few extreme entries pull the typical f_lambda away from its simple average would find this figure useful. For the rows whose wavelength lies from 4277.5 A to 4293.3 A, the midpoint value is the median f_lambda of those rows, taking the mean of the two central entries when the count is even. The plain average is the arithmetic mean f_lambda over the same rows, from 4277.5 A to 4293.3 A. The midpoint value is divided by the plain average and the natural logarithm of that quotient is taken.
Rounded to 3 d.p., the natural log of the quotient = -0.012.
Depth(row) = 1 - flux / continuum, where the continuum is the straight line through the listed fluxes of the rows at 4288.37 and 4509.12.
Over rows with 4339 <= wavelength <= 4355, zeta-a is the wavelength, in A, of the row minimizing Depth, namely 4340.02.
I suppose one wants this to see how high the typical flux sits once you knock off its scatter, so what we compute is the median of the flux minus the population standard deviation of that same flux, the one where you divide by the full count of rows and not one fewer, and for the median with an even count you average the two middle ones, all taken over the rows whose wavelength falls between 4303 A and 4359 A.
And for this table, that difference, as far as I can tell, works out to 23.9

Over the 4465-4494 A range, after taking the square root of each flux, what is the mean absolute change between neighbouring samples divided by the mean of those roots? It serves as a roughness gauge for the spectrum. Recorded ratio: 0.037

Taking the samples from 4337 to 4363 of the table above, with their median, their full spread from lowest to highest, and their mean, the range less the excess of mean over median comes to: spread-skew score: 34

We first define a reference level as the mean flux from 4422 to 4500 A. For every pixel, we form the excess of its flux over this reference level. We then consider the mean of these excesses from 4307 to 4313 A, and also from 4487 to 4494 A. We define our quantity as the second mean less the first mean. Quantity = 5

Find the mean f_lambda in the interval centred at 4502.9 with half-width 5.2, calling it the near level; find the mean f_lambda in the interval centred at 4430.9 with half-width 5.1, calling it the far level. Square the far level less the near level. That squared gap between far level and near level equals 9.2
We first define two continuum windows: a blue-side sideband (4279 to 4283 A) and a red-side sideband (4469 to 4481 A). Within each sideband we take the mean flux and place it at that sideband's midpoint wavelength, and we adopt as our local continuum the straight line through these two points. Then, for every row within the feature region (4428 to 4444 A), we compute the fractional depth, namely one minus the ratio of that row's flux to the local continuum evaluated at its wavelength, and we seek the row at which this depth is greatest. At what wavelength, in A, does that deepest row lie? 4430.90 A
